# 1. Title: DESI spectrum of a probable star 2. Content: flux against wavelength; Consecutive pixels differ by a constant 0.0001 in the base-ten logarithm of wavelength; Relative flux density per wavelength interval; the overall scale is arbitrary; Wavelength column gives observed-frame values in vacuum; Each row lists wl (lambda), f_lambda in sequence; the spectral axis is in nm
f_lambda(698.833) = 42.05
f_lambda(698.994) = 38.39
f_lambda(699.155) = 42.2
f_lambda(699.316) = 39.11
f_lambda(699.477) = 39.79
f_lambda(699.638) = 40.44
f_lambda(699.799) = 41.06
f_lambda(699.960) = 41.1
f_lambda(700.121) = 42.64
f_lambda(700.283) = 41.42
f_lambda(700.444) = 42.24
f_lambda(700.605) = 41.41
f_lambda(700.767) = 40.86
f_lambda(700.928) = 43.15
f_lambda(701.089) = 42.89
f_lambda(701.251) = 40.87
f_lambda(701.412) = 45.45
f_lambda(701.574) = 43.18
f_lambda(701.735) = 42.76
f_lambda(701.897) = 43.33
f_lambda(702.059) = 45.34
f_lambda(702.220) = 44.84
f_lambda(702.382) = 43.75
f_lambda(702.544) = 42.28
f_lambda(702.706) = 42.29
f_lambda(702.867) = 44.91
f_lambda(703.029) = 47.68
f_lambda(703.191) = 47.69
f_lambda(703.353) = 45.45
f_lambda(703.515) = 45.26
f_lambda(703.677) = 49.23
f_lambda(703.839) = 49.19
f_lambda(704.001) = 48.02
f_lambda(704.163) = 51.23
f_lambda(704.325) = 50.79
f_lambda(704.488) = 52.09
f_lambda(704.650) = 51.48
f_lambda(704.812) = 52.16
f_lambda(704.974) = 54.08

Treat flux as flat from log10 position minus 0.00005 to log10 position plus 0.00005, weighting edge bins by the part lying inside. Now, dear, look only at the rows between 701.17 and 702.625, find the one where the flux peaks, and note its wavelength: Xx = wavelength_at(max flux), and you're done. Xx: 701.412 nm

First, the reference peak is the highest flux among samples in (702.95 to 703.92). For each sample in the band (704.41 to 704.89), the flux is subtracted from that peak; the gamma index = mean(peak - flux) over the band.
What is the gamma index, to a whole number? -3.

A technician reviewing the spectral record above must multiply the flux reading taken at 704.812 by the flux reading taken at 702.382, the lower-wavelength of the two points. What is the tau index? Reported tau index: 2282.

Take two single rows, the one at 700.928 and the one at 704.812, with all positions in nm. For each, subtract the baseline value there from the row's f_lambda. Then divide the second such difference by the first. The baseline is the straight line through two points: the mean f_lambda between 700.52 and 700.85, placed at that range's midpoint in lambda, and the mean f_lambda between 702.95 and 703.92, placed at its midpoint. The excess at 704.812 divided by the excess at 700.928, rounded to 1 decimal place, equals 1.1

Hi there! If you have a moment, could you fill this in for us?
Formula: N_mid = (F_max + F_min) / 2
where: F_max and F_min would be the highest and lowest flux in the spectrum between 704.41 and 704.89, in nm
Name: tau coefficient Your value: 52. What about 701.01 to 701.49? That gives 43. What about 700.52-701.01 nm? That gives 42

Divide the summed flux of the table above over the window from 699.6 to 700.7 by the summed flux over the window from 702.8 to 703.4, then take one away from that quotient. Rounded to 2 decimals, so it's 0.56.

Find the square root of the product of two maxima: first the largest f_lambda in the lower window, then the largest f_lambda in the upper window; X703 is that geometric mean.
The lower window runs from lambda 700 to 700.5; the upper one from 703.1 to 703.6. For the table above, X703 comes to 45.1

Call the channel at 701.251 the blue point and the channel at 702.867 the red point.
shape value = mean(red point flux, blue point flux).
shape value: 42.9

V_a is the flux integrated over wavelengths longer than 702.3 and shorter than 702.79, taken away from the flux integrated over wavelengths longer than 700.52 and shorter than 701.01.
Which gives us -0.5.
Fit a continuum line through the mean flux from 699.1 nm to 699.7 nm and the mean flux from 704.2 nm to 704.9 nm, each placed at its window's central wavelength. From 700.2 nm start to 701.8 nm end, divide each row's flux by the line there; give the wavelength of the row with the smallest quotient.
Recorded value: 701.251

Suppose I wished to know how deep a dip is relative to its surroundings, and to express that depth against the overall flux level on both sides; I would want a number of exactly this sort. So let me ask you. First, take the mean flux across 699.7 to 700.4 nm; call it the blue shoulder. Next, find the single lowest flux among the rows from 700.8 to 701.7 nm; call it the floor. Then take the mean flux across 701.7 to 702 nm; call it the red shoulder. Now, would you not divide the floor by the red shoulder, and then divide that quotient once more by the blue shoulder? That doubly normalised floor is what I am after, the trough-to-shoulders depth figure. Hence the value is 0.0228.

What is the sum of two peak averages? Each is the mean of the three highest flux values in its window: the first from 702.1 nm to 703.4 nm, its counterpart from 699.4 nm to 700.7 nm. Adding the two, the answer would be 89.0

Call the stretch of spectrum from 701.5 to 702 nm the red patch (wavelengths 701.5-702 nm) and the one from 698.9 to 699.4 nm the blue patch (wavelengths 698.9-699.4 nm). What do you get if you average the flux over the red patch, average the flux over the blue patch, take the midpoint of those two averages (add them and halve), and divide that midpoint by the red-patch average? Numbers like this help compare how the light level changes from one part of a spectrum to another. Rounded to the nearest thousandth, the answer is 0.963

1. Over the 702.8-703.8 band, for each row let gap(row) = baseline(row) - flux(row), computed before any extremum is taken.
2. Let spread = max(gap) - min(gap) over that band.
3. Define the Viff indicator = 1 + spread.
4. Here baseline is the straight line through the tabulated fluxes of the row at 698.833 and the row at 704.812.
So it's 4.7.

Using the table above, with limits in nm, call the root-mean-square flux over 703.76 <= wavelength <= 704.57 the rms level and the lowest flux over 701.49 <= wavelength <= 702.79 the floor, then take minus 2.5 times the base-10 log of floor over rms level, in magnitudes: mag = 0.188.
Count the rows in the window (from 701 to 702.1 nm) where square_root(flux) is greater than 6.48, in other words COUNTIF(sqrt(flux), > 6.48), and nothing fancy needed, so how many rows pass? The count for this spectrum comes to 6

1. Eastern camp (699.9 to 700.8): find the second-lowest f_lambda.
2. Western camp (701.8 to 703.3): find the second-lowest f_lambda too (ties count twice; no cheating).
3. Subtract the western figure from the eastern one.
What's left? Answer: -1.2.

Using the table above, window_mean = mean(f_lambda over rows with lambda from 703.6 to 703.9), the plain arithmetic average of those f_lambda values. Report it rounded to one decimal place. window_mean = 49.2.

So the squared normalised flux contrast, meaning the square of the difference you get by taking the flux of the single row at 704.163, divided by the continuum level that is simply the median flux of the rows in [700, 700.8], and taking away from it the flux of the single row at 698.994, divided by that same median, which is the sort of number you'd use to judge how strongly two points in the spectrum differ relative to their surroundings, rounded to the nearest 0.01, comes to 0.10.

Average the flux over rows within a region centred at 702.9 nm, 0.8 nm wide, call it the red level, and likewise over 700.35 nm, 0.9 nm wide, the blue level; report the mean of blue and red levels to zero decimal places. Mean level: 43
